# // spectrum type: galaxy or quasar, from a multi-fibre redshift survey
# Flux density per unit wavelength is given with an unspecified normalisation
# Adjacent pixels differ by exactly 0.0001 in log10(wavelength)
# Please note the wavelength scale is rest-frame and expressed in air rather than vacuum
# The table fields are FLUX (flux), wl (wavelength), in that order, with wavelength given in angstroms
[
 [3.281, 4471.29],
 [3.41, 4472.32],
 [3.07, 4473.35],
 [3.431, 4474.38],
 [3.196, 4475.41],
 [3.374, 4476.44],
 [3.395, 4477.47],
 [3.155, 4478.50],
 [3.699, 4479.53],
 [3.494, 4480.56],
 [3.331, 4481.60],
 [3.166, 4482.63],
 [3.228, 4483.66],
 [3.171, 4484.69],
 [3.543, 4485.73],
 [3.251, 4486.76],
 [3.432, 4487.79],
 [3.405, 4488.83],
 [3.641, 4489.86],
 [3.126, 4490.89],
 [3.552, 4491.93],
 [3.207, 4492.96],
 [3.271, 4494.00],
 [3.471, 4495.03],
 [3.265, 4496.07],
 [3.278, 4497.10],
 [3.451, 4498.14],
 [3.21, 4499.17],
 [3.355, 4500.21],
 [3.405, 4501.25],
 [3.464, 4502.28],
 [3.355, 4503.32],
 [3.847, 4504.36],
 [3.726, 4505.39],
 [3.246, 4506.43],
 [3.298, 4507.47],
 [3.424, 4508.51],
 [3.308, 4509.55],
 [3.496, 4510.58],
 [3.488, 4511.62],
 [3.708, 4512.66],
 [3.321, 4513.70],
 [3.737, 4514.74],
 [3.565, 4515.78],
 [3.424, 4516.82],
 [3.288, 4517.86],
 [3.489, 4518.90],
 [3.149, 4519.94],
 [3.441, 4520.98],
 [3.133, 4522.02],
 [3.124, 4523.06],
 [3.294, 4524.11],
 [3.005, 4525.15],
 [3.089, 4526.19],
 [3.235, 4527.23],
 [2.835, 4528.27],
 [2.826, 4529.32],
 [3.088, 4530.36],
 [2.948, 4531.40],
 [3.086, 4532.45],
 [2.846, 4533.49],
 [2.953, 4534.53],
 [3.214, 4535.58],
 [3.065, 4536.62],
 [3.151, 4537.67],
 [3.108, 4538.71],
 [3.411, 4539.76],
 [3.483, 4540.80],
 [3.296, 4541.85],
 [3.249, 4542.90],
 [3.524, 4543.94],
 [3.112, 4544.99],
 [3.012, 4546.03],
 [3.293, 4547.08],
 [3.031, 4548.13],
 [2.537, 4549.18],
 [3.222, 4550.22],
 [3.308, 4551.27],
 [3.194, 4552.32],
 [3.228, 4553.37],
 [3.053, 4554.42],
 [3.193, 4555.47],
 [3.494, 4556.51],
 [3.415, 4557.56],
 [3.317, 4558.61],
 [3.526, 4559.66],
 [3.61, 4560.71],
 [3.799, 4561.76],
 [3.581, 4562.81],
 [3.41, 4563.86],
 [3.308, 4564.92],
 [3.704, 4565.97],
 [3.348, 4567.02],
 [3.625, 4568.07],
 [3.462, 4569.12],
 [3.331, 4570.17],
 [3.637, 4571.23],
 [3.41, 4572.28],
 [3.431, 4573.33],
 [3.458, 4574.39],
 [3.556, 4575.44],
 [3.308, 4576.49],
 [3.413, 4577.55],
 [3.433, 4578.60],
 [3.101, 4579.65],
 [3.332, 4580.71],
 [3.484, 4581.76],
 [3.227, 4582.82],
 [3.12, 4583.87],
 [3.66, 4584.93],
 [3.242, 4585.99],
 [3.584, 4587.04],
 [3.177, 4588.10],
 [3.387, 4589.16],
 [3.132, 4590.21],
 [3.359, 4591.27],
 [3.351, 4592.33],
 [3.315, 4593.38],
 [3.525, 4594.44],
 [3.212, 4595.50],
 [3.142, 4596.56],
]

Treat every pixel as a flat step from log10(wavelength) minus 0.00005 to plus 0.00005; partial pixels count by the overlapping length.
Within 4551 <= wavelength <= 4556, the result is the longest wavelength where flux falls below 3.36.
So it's 4555.47 angstroms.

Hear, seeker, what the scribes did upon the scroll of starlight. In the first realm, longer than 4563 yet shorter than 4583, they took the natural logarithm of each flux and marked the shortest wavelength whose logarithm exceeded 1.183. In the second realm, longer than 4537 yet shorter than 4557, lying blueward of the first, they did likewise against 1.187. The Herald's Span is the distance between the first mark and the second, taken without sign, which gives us 24.1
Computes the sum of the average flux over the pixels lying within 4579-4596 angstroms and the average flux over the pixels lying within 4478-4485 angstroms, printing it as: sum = 6.65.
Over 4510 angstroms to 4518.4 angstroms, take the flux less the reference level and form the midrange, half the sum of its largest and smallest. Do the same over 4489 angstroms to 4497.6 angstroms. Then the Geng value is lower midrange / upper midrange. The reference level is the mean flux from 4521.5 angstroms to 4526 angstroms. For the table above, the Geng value 0.7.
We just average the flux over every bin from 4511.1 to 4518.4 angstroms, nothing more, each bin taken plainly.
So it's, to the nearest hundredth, 3.50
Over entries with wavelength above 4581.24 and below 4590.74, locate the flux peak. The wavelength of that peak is 4584.93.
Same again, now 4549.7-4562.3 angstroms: 4561.76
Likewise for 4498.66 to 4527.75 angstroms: 4504.36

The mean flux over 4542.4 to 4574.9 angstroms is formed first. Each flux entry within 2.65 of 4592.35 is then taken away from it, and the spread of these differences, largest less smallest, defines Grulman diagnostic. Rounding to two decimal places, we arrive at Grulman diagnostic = 0.39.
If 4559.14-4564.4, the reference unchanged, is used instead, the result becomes 0.39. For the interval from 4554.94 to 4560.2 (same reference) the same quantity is 0.33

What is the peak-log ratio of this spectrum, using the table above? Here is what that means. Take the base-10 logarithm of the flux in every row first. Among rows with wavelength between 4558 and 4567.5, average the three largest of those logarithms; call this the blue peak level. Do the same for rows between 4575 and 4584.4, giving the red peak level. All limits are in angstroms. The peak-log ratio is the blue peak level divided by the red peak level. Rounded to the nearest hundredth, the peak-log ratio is 1.05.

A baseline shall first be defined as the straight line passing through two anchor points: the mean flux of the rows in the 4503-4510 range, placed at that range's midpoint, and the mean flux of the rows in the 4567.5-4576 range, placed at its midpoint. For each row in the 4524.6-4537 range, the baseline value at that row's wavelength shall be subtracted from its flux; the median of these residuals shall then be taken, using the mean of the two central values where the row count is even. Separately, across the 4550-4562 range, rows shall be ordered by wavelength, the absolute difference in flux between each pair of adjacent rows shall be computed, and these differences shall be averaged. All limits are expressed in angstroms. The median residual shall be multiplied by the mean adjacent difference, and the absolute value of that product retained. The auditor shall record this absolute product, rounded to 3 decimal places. 0.060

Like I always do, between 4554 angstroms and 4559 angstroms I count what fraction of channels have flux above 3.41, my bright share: 0.4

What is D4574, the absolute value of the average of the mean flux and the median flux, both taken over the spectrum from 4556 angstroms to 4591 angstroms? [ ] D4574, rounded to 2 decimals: 3.42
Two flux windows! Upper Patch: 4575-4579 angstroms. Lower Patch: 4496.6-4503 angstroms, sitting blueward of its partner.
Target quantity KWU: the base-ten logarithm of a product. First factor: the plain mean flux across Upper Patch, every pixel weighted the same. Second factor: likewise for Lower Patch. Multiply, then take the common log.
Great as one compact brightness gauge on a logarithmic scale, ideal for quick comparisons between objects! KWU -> 1.06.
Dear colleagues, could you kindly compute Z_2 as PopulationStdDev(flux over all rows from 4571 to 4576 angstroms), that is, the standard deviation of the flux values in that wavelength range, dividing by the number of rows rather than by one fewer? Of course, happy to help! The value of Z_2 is 0.085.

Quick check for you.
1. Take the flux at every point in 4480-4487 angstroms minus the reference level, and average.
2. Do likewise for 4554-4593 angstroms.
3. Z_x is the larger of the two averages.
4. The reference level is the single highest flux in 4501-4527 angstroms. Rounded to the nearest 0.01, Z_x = -0.44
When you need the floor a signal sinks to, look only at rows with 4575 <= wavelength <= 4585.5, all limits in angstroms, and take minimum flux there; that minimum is 3.101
